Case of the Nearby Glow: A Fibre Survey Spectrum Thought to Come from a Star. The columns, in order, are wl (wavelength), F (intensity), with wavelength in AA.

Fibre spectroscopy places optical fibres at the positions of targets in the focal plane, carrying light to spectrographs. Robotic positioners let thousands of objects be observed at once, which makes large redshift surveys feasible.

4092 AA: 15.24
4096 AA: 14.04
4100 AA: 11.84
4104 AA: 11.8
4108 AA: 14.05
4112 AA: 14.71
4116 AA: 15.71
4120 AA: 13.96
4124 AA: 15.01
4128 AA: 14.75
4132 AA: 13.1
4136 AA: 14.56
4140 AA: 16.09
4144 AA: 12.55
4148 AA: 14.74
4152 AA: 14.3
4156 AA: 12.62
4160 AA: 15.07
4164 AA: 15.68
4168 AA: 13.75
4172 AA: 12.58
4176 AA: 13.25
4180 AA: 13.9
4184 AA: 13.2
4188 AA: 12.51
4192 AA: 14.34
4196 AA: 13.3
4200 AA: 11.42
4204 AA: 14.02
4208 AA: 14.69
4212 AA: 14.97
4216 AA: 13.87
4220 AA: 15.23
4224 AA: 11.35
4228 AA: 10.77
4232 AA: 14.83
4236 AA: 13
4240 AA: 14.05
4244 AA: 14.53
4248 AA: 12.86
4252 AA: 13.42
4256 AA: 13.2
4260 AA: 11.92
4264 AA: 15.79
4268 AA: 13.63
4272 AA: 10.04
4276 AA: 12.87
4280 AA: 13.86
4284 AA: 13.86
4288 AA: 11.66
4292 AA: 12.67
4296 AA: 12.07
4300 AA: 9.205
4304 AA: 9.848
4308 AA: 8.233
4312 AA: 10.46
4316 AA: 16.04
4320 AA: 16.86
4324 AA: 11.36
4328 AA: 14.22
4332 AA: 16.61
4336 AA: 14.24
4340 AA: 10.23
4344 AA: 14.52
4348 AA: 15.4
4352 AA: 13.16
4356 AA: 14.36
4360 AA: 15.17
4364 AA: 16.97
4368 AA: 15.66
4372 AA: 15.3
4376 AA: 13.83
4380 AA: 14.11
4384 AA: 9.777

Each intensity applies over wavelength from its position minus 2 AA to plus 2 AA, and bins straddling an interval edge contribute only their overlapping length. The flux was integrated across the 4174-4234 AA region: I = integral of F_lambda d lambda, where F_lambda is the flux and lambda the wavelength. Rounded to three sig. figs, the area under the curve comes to 807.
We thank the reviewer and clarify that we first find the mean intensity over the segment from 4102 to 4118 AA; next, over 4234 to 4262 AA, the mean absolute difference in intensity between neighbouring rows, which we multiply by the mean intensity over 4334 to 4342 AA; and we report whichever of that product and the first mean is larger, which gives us 14.1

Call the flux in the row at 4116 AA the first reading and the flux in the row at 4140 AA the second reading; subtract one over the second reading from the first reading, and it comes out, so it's 15.6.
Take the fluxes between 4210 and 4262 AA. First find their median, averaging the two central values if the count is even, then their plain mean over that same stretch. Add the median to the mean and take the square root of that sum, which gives 5.18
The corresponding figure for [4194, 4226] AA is 5.25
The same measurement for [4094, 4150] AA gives 5.33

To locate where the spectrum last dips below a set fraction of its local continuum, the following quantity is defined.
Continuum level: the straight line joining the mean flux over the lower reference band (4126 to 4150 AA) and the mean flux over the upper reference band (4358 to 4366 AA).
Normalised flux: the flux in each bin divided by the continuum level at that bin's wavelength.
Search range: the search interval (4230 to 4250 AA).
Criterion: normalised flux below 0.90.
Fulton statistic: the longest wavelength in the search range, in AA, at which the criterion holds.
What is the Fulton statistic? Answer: 4248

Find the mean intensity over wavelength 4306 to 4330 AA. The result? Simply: 12.9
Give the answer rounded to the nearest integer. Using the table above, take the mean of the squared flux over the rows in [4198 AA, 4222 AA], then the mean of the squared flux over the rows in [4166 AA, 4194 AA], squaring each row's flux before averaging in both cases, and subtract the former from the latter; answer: -20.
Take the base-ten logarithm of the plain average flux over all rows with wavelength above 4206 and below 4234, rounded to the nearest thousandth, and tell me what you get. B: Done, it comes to 1.136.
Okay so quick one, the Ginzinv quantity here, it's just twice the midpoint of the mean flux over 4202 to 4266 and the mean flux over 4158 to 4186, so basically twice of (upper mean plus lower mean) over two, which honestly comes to 27.6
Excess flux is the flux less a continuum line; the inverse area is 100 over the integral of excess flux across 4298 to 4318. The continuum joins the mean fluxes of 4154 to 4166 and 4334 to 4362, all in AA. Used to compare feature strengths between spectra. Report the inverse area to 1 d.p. -1.5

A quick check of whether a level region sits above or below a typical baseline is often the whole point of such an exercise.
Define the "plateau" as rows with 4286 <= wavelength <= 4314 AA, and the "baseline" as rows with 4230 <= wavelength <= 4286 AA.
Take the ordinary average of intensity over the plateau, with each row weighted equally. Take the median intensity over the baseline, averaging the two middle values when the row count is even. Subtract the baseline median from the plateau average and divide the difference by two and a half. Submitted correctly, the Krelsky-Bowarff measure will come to -1.2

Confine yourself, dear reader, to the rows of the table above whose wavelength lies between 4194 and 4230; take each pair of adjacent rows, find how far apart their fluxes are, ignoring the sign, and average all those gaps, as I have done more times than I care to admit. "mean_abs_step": 1.54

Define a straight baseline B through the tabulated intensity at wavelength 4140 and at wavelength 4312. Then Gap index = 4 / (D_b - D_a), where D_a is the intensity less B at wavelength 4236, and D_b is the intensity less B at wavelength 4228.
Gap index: -1.6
